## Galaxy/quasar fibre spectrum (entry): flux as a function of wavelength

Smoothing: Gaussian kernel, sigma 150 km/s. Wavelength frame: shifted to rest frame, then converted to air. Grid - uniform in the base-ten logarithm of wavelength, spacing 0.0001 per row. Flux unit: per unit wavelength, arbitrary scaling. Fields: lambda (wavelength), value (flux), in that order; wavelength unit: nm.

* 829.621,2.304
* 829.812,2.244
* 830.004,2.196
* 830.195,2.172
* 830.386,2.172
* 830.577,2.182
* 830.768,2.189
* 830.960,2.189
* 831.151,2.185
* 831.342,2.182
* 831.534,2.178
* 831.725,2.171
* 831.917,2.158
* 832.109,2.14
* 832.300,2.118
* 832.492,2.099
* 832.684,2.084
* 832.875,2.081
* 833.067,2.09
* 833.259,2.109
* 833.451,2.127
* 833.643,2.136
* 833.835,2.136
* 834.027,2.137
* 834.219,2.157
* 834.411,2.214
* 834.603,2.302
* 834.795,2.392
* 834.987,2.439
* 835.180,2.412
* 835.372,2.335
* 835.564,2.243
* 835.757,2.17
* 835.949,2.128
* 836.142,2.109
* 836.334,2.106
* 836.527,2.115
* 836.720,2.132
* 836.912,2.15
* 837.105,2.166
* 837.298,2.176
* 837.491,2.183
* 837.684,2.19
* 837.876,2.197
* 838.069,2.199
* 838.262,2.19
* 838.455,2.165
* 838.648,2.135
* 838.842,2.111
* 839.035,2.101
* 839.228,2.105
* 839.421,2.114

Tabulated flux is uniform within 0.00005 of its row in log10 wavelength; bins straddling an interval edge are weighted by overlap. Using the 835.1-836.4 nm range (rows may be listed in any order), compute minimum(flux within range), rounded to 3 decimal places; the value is 2.106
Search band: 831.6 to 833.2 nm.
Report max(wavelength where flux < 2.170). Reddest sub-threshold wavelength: 833.067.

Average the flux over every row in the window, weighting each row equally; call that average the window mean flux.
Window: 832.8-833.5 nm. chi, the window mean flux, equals 2.10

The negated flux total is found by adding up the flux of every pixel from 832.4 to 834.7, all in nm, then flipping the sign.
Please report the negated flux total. -25.7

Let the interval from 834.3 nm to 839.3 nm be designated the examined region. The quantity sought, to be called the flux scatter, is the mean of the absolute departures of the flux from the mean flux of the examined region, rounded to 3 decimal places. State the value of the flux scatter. 0.073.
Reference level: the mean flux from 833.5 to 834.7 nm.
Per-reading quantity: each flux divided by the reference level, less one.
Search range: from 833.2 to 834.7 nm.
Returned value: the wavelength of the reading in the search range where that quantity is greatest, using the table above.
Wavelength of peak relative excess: 834.603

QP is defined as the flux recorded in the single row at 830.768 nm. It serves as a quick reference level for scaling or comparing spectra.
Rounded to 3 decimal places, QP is 2.189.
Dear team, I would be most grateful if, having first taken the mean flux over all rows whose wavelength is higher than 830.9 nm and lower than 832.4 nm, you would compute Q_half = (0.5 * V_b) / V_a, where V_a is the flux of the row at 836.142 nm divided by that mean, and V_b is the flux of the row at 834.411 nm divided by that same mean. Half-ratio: 0.525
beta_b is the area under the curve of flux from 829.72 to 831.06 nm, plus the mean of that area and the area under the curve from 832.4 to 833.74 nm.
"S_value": 5.81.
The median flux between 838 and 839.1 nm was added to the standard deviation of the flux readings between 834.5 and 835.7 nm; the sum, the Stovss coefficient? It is 2.22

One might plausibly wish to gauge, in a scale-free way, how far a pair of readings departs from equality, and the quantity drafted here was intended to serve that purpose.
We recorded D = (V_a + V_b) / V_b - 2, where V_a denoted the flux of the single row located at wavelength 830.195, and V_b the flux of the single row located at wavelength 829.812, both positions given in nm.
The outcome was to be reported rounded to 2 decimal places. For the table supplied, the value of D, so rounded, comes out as -0.03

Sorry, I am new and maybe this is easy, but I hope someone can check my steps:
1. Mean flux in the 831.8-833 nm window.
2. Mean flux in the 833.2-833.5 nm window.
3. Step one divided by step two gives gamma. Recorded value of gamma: 1.00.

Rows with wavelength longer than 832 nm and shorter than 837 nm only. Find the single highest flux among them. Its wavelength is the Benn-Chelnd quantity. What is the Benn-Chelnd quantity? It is 834.987 nm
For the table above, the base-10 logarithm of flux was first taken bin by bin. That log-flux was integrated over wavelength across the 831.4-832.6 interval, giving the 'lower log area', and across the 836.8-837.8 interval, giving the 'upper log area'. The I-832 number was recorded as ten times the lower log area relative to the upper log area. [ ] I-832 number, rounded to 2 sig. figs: 12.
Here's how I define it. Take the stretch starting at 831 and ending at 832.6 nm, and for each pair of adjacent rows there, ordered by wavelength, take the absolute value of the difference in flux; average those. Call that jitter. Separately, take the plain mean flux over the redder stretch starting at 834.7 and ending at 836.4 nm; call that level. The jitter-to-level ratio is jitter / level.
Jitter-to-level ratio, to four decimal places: 0.0054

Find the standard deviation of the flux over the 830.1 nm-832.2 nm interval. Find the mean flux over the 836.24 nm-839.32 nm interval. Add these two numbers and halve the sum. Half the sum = 1.08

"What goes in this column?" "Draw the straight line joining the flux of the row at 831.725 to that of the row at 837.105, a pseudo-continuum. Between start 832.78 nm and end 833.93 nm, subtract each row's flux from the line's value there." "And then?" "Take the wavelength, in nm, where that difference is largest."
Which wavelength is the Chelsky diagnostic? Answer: 832.875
